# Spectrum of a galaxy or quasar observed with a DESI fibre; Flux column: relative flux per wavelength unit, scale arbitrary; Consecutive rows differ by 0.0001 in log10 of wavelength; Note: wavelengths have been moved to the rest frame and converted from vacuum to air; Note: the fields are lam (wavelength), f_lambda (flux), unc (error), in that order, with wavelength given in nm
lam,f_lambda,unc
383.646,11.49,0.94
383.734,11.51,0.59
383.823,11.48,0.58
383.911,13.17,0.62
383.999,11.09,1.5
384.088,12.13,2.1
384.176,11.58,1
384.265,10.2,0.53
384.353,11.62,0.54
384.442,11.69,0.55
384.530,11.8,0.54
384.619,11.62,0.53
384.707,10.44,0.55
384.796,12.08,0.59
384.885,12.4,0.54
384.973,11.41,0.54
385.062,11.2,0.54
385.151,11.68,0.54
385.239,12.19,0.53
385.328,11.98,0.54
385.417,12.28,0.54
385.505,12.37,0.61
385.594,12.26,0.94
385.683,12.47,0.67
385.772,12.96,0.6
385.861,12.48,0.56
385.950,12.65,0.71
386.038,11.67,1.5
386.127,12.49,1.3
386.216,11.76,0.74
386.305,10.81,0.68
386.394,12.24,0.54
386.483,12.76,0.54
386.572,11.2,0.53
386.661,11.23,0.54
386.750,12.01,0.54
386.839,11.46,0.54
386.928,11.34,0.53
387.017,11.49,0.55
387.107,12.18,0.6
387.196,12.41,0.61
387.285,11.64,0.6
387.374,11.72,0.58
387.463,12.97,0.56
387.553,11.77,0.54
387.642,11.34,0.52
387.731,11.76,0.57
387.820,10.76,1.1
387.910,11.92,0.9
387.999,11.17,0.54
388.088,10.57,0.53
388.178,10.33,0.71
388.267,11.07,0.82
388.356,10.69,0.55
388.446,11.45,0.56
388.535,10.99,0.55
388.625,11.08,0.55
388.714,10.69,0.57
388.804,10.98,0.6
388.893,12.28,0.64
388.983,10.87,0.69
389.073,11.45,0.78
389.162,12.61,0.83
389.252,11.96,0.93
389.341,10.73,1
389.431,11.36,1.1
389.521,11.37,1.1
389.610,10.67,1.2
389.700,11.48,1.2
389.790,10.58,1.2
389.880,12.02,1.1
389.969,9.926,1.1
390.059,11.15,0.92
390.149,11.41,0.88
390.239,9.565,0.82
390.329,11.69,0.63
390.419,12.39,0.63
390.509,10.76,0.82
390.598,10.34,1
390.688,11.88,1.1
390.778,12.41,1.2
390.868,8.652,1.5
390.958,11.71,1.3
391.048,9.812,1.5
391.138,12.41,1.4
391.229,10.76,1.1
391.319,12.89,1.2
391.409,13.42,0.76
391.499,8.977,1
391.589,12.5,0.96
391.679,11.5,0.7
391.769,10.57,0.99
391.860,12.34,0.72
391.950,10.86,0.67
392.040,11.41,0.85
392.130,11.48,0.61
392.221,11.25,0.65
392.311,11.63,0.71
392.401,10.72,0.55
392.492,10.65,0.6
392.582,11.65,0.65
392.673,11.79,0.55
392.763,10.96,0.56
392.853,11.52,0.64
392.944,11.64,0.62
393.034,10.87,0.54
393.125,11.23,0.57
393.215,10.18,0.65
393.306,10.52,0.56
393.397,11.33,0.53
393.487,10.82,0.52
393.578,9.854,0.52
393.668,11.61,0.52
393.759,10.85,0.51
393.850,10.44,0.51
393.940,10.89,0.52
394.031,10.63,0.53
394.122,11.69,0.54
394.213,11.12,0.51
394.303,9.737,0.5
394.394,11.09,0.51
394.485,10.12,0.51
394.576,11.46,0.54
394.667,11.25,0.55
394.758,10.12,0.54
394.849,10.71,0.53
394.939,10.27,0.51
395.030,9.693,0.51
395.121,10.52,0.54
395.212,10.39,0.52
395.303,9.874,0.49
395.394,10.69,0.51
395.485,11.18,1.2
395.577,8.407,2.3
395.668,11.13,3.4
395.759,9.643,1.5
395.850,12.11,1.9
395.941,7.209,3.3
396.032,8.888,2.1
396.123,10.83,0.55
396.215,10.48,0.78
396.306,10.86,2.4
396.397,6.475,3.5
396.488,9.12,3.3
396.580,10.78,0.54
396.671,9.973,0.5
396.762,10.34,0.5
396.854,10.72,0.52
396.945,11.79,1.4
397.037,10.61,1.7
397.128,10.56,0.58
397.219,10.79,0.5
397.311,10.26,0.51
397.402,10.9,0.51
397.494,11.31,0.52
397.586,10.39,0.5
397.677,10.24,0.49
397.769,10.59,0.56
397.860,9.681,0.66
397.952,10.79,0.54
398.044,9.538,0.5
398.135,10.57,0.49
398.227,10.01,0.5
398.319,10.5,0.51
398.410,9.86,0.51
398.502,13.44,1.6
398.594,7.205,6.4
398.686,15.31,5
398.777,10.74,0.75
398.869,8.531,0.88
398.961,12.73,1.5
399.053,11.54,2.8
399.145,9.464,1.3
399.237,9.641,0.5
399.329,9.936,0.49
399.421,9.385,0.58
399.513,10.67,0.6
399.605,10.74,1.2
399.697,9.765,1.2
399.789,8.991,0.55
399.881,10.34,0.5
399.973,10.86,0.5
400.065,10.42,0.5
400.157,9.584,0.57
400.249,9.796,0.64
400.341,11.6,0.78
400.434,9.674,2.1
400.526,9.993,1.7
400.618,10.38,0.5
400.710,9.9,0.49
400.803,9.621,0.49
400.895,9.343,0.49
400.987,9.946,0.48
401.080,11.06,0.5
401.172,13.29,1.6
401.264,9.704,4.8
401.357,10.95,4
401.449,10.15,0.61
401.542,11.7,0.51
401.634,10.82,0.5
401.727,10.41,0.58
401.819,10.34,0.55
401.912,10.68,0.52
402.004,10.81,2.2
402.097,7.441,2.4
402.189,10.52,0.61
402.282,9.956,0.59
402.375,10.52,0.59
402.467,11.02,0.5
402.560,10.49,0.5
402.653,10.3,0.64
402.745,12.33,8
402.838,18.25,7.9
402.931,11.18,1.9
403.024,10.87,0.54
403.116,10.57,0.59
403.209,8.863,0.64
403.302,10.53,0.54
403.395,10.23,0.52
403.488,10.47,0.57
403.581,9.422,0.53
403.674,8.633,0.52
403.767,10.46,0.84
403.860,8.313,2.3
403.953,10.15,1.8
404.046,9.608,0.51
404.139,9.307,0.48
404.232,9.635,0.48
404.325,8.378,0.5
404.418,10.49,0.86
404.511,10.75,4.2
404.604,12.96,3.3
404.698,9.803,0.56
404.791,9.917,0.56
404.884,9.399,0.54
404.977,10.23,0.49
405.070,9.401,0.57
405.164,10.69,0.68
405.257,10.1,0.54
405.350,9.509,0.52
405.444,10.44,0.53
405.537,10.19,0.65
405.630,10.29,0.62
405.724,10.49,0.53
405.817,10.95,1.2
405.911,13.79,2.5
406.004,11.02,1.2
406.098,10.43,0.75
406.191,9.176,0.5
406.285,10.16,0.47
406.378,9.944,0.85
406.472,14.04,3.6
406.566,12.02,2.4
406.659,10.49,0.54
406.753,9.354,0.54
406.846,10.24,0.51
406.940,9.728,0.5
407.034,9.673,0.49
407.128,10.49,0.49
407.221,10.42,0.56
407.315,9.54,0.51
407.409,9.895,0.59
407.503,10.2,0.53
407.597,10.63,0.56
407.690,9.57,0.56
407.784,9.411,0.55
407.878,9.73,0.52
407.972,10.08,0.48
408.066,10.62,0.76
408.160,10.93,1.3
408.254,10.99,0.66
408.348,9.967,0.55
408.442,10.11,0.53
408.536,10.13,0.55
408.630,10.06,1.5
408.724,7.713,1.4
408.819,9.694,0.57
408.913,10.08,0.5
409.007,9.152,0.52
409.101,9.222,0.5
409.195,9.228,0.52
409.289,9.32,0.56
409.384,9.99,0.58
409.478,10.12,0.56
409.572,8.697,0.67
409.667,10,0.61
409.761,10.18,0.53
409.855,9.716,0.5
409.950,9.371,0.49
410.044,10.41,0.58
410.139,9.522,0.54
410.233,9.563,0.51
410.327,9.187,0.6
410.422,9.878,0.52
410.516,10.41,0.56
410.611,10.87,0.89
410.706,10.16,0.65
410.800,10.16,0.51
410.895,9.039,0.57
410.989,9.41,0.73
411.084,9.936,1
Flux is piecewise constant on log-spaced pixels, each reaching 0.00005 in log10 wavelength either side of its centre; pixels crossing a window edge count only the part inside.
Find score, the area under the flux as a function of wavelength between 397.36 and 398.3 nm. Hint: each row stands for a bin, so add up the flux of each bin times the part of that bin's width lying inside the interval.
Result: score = 9.8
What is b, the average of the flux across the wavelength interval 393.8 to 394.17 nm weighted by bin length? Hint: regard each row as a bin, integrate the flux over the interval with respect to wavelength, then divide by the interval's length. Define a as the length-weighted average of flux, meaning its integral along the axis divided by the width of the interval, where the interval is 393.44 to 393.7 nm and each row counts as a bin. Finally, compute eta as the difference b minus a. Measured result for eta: 0.1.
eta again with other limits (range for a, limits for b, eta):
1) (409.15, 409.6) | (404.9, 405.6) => 0.6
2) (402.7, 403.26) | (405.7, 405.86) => -1.2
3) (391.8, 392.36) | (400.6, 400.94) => -1.7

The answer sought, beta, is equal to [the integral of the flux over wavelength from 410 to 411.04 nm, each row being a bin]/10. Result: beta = 1.03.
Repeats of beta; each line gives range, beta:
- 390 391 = 1.11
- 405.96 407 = 1.10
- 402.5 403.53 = 1.16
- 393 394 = 1.08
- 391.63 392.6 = 1.09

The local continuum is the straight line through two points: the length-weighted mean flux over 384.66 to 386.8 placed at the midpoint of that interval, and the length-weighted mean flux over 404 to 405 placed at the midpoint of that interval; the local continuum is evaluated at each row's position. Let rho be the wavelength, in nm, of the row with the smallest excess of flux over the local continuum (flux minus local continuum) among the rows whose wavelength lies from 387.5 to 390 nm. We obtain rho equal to 389.969 nm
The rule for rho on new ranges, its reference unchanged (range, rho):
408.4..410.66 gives 408.724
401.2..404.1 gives 402.097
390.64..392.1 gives 390.868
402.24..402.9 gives 402.282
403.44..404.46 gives 403.860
